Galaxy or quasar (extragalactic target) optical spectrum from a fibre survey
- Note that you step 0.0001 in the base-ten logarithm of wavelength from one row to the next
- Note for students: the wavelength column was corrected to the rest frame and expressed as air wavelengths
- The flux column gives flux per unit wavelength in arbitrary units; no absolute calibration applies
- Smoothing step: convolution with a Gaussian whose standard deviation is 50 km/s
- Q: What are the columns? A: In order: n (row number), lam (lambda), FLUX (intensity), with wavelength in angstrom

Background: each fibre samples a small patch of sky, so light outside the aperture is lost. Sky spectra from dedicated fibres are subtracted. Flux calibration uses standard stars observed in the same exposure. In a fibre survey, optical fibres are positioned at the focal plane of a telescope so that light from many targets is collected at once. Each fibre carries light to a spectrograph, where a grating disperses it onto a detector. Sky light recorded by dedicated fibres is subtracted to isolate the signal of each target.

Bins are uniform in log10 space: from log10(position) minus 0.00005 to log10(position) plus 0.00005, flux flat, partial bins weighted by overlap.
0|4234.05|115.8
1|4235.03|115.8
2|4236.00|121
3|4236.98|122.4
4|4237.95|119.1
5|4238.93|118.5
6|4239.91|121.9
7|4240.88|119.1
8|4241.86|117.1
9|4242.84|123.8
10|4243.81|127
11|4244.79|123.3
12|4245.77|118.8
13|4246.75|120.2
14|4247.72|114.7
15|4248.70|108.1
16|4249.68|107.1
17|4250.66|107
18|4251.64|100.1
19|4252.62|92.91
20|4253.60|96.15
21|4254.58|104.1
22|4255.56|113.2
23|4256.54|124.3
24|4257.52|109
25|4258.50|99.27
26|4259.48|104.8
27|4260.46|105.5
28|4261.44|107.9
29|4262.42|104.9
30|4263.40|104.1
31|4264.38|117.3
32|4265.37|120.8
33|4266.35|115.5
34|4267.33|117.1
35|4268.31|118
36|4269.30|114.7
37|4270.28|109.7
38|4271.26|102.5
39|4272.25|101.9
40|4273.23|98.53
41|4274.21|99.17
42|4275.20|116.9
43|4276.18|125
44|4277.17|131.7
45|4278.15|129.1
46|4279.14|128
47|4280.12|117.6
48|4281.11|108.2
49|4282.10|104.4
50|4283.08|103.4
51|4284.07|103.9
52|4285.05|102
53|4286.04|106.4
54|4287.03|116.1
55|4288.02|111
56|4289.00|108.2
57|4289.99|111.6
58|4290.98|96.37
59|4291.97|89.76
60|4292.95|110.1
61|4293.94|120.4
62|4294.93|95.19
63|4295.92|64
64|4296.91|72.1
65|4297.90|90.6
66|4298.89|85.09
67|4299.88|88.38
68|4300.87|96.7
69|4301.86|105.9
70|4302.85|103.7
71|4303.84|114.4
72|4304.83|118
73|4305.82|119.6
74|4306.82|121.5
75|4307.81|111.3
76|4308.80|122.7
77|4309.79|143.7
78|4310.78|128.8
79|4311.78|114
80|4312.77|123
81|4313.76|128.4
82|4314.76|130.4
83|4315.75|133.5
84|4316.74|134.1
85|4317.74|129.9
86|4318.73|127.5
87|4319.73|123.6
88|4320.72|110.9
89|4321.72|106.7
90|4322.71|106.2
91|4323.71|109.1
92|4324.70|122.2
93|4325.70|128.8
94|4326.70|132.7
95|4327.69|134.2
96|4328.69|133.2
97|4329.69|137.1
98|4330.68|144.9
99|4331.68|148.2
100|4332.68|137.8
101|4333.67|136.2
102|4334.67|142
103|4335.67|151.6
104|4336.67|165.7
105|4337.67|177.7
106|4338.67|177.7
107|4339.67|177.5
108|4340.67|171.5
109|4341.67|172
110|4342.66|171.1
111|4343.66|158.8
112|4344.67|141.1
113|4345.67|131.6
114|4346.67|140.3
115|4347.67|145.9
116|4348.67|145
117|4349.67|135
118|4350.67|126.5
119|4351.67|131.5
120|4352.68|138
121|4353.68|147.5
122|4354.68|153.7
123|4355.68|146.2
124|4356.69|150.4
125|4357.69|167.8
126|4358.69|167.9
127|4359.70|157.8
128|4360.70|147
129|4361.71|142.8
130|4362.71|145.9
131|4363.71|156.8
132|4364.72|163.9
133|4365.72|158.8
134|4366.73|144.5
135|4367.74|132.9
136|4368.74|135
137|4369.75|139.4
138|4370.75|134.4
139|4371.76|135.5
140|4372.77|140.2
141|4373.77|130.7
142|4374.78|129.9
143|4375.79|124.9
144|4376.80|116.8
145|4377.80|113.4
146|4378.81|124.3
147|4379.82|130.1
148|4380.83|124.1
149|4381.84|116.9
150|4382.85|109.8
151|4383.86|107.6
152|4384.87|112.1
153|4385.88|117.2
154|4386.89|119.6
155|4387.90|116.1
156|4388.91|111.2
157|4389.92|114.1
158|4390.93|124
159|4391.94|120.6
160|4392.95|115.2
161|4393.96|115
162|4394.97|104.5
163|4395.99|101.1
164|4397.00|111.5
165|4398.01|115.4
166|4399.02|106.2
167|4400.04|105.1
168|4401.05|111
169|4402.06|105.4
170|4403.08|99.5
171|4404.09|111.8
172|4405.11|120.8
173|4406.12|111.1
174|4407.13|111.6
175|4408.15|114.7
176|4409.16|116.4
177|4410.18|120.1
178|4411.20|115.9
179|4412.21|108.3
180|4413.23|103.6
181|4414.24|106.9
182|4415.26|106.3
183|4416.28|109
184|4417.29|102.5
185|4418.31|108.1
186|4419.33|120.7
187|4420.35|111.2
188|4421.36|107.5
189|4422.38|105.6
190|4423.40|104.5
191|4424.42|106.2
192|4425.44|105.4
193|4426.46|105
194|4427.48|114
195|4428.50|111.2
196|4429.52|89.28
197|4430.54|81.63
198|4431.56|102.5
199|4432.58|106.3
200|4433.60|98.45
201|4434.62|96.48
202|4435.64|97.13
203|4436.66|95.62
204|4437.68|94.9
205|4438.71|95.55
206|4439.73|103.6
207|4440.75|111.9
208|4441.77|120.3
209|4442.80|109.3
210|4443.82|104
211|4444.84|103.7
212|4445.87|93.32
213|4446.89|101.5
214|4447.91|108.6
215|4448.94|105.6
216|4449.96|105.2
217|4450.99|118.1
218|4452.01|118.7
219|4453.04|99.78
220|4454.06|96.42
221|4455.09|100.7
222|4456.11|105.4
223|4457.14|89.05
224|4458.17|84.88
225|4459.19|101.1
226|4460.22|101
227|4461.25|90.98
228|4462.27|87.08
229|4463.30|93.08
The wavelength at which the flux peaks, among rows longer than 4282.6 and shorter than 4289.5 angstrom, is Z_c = 4287.03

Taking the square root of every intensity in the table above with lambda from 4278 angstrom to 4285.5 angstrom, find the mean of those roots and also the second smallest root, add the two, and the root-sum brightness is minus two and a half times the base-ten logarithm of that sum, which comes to -3.29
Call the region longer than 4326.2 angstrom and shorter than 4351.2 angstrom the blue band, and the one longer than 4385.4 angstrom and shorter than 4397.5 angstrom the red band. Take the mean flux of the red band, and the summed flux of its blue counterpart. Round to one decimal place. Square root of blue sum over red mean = 5.7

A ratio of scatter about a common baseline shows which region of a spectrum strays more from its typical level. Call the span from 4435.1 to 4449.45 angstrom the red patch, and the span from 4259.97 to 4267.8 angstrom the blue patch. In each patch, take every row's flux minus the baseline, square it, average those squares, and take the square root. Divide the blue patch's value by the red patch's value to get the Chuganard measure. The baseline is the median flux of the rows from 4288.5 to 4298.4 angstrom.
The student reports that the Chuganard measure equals 1.6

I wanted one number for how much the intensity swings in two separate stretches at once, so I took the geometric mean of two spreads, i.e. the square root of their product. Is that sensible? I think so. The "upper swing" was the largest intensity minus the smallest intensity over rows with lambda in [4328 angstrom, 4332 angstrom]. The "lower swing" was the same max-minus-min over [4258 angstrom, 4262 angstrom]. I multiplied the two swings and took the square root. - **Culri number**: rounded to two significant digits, 11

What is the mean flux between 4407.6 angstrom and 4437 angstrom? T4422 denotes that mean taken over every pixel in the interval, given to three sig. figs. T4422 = 106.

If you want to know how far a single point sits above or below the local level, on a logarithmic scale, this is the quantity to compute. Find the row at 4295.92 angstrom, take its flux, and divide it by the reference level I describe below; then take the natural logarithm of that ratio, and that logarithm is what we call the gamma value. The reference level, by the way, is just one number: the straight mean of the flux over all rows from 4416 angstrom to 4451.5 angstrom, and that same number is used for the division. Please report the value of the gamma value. -0.5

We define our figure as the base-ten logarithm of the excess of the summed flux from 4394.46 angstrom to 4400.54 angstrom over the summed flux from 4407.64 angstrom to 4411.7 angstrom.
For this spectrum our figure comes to 2.2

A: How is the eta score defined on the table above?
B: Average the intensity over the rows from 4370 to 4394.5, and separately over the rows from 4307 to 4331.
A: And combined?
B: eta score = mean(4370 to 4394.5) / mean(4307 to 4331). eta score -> 1.0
